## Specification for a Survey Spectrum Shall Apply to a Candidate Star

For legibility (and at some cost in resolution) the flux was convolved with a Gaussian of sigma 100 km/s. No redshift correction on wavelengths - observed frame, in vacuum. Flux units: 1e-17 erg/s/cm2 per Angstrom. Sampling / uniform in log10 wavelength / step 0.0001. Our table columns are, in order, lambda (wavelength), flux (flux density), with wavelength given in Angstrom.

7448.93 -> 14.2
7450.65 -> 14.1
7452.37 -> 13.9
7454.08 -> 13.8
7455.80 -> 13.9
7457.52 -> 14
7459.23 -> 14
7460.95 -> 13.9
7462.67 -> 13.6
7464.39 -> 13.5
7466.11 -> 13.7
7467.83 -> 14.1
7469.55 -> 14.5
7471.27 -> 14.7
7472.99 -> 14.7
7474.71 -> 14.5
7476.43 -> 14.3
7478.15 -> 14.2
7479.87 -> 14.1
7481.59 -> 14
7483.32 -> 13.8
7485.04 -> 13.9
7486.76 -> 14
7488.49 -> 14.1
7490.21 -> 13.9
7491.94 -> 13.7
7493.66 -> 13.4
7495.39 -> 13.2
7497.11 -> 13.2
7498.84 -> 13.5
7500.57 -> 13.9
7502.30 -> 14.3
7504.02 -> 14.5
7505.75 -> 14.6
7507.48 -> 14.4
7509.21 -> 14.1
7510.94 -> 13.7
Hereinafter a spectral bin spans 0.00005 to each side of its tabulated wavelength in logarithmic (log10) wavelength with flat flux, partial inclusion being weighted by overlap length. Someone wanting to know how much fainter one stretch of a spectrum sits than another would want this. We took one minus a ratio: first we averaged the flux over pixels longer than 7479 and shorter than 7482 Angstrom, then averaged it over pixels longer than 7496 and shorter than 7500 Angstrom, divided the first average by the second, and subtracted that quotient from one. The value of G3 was -0.052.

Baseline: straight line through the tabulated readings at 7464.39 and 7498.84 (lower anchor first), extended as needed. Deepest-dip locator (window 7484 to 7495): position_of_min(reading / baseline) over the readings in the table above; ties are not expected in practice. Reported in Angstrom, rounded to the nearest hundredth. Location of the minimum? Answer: 7493.66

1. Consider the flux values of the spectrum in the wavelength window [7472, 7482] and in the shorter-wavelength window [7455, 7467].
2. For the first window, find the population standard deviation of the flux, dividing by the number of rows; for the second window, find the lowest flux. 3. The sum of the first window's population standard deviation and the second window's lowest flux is 13.74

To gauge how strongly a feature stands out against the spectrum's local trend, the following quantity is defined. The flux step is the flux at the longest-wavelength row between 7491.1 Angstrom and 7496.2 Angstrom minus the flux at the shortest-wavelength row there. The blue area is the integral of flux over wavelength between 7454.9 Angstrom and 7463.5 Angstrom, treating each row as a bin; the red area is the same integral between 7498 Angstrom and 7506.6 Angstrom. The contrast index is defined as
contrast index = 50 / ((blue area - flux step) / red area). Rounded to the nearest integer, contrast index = 51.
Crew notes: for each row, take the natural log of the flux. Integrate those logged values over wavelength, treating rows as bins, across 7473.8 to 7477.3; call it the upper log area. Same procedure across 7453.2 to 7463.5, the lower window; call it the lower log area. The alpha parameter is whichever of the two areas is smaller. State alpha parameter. 9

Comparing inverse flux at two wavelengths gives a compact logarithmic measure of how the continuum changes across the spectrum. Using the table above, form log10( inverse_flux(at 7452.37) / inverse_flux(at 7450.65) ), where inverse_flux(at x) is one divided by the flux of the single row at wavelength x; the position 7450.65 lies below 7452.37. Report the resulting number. 0.006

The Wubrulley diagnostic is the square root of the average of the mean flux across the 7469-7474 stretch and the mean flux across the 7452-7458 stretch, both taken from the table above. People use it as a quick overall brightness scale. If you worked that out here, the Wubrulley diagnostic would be 3.78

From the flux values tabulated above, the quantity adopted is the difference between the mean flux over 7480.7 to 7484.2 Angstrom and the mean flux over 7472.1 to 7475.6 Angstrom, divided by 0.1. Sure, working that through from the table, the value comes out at -7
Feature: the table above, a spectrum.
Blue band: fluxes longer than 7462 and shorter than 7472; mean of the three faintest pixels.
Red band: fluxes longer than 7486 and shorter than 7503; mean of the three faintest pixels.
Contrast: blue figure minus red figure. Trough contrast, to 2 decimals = 0.33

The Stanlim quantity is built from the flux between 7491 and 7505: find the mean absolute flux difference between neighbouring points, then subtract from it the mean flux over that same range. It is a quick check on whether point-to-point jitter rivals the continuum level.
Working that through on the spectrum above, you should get -13.5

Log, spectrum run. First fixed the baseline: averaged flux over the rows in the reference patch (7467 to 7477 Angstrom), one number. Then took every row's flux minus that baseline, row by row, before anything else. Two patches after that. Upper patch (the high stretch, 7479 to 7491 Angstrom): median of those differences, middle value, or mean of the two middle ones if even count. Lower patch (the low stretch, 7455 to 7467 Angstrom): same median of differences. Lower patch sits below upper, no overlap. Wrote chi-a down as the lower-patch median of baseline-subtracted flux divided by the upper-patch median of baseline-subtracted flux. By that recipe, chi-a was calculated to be 1.2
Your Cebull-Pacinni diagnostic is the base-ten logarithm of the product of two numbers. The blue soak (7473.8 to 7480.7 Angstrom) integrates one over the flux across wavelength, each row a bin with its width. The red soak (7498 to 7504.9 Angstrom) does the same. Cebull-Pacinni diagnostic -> -0.624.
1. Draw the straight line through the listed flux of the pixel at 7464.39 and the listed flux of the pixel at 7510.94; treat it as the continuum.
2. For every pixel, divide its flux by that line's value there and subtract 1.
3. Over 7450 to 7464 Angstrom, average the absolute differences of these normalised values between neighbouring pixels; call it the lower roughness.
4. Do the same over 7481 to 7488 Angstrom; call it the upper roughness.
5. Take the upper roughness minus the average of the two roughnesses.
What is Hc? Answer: 0.000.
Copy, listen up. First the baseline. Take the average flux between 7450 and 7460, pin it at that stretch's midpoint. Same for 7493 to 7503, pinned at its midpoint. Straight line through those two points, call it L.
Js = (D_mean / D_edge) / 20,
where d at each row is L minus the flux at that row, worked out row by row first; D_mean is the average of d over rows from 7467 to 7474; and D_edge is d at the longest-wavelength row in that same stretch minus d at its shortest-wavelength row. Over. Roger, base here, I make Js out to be 0.05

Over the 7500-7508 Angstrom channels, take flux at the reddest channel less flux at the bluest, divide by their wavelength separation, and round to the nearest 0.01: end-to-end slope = 0.07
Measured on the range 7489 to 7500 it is -0.05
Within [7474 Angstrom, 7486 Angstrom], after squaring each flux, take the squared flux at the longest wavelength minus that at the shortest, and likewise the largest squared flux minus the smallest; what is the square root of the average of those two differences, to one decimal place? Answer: 1.2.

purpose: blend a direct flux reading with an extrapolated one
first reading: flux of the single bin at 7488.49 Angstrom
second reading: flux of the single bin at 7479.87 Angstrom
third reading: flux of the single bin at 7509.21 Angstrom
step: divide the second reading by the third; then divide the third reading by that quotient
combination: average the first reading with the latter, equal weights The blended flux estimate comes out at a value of 14.1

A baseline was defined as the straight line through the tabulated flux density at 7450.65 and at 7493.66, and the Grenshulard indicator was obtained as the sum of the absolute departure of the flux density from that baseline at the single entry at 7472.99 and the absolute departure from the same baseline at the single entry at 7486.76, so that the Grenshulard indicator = 1.5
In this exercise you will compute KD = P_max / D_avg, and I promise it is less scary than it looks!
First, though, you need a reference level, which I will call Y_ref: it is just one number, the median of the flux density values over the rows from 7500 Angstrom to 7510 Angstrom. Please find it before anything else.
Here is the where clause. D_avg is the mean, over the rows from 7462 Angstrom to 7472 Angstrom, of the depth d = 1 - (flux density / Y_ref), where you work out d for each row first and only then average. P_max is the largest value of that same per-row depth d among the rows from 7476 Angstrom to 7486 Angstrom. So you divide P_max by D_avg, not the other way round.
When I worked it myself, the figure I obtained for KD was 1.6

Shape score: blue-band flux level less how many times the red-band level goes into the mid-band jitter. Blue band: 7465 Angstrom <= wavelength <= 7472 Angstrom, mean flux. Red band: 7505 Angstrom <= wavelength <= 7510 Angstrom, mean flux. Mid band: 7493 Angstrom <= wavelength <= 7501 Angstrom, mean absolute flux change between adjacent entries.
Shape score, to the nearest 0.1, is 14.2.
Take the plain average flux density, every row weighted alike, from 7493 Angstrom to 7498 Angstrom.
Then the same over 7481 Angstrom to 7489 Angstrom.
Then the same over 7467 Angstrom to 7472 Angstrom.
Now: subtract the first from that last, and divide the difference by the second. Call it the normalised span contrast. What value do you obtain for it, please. 0.084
